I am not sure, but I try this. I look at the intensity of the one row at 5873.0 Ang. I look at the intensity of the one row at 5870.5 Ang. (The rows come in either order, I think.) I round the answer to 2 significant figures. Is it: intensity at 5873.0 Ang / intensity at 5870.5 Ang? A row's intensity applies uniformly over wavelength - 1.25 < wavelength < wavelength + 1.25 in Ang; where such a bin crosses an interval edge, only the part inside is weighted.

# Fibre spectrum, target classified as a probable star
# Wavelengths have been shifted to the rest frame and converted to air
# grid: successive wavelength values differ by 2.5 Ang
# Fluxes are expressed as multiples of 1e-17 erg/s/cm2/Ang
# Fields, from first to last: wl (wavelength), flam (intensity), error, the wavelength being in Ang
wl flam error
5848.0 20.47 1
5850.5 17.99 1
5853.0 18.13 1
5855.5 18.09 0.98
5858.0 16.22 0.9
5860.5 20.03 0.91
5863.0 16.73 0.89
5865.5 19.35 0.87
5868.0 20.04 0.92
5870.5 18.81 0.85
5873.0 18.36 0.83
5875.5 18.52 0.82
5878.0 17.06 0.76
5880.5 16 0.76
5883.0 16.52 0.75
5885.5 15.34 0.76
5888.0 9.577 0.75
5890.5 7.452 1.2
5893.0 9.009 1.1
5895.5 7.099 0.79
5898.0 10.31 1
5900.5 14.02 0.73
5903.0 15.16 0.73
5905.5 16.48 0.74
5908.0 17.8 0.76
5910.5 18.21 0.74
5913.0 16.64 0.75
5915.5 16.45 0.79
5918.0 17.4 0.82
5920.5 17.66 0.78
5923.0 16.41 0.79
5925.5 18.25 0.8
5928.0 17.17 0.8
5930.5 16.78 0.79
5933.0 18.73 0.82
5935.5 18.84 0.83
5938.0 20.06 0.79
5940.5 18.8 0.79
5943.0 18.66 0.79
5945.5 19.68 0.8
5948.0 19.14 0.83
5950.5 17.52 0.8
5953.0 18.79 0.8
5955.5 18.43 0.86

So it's 0.98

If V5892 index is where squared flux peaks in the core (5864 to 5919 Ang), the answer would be 5868.0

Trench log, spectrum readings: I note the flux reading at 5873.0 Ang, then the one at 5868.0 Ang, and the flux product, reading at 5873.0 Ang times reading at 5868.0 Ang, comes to 368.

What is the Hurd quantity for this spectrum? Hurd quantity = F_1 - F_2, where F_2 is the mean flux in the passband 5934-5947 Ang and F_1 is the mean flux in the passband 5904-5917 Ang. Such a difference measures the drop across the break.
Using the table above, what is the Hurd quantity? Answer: -2.1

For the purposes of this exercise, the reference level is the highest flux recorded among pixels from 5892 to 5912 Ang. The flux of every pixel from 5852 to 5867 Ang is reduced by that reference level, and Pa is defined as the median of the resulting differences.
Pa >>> -0.1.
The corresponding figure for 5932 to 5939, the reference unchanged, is 0.6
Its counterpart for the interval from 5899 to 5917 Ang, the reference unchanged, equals -1.7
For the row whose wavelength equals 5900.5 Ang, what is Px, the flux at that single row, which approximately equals 14.02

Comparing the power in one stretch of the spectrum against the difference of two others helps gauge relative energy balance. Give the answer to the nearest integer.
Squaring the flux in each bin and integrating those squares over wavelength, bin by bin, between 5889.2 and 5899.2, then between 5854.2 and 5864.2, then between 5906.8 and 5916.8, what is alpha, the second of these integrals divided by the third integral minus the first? 1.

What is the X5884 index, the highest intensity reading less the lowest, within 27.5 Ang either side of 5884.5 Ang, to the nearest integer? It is 13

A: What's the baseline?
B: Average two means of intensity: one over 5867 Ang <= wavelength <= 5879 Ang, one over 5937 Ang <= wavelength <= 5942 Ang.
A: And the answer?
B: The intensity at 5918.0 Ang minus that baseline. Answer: -1.6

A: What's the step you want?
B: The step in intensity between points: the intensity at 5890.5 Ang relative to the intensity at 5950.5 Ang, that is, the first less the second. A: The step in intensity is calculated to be -10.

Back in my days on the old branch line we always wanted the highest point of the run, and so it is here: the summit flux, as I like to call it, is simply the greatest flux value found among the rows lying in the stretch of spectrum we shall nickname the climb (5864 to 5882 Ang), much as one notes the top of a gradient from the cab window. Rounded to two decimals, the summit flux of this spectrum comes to 20.04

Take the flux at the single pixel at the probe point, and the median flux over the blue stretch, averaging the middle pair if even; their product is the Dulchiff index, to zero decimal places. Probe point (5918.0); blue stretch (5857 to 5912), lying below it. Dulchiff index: 287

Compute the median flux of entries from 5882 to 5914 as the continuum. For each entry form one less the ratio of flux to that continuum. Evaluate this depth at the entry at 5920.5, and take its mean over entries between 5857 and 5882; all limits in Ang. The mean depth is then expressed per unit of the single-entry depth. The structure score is 1.18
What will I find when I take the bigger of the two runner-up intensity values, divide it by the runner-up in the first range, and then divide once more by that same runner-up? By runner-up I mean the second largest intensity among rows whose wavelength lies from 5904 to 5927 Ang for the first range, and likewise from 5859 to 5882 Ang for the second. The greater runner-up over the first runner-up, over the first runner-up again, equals 0.060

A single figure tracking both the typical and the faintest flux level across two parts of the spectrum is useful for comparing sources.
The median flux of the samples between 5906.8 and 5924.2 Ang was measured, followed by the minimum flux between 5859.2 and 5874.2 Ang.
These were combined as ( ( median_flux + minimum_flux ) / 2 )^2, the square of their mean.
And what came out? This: 291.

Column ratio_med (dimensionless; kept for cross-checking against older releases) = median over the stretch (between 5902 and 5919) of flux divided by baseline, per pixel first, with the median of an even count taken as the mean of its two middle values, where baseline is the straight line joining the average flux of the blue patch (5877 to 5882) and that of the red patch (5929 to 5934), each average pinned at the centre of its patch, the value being 0.96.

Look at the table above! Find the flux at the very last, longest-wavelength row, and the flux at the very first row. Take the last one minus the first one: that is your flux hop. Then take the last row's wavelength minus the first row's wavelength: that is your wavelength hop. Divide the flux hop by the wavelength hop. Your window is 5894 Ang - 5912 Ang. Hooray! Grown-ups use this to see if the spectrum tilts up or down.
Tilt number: 0.74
